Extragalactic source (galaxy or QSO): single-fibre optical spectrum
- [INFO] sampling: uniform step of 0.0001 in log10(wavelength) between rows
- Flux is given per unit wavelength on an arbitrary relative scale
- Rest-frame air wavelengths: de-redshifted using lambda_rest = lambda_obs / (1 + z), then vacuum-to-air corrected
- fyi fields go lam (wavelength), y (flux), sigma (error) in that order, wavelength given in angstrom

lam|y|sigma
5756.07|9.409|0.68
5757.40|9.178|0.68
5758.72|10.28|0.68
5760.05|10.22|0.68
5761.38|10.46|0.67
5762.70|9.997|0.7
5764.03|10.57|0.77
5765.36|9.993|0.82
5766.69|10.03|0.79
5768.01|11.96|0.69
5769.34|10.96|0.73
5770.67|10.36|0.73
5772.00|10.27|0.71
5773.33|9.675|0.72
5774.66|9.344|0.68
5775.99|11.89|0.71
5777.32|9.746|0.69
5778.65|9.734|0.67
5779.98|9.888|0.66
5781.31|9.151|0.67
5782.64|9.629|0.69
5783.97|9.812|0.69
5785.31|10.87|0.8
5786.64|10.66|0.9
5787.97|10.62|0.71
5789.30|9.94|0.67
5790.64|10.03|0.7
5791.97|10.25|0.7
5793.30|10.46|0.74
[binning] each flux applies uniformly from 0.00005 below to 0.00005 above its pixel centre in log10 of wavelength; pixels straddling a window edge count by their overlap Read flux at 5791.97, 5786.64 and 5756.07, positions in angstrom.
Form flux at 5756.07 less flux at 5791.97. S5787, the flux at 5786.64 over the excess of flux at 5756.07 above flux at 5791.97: -13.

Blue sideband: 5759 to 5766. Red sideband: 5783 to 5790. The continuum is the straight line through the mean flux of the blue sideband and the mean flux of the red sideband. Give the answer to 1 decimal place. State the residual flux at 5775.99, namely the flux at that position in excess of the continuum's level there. 1.6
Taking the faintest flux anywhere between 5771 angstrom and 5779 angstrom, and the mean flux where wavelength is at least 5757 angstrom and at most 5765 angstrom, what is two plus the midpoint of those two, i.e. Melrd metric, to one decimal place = 11.7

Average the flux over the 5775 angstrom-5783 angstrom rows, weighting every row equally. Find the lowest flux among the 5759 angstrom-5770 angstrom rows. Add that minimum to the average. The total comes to 20.0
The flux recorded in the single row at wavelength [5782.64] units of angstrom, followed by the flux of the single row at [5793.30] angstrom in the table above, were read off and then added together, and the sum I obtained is 20.1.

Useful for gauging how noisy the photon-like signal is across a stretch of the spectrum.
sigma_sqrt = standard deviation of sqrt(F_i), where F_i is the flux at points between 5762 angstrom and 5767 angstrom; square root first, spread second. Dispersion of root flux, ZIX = 0.04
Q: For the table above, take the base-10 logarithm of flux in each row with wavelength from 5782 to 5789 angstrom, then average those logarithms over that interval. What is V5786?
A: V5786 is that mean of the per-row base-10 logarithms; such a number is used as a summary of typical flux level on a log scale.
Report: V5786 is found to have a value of 1.013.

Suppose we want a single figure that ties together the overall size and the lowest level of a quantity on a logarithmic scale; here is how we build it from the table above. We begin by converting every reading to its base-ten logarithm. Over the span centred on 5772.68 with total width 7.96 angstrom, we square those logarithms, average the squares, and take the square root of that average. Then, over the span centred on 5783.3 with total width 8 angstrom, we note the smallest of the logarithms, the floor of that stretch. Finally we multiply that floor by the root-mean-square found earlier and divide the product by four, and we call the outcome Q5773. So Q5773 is 0.244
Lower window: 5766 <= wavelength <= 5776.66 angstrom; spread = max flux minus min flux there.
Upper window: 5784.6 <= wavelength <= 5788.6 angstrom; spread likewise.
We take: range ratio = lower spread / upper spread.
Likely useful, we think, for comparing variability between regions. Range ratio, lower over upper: 10.5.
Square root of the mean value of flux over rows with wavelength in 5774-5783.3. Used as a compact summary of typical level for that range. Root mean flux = 3.15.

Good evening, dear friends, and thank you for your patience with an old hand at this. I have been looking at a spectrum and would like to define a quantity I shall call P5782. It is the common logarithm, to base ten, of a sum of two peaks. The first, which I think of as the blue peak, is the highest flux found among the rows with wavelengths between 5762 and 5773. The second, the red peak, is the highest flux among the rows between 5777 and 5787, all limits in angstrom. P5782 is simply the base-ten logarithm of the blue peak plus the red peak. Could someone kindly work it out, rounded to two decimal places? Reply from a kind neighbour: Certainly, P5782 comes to 1.36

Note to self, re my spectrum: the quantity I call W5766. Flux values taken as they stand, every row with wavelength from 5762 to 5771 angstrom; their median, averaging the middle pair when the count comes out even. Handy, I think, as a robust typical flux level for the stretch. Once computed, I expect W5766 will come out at 10.4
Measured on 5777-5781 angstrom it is 9.7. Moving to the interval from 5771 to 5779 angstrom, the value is 9.7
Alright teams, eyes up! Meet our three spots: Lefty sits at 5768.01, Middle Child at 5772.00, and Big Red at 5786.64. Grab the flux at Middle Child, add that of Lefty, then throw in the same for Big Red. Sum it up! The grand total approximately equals 32.9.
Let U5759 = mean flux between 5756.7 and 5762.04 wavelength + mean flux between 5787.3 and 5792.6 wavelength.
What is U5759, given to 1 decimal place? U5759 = 20.2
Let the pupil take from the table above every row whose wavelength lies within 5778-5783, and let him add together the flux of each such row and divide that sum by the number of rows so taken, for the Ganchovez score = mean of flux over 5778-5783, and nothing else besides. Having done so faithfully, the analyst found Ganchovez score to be 9.6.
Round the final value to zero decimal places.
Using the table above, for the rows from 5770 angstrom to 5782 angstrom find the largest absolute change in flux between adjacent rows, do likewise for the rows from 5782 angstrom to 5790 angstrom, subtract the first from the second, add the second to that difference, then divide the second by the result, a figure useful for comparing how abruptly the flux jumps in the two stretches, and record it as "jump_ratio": -2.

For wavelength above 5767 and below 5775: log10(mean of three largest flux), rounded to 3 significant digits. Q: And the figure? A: 1.05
